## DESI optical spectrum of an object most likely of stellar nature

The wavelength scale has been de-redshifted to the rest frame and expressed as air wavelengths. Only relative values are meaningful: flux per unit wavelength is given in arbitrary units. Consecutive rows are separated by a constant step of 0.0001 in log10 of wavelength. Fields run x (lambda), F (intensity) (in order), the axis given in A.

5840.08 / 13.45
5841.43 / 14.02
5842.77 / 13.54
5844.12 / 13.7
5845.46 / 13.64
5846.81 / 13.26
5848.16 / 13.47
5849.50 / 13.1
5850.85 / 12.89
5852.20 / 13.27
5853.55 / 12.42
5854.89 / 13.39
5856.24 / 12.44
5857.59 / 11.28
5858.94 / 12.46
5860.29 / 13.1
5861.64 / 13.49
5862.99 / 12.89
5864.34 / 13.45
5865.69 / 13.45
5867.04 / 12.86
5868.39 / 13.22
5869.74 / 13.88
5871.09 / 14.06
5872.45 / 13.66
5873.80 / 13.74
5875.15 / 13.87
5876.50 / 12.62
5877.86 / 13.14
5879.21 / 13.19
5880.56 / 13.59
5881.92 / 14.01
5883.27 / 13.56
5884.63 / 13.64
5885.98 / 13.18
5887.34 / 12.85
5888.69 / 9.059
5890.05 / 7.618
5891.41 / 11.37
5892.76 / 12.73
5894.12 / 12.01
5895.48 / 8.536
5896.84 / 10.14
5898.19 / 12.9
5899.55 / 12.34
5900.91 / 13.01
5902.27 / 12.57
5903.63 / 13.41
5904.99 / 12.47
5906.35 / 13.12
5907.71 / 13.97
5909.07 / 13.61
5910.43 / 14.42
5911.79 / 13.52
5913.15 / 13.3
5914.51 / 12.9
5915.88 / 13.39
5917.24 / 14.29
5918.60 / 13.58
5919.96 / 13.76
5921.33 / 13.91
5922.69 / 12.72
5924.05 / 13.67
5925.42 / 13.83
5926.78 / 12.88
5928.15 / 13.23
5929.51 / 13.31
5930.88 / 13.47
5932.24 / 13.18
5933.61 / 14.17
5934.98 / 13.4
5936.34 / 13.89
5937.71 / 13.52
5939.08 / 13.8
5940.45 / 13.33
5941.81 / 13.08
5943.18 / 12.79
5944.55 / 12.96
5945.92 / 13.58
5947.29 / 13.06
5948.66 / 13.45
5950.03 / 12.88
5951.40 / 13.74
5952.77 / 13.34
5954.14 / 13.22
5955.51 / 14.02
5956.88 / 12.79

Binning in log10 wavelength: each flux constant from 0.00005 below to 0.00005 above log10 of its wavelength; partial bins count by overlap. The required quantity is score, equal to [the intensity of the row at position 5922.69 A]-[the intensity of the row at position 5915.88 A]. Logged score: -0.7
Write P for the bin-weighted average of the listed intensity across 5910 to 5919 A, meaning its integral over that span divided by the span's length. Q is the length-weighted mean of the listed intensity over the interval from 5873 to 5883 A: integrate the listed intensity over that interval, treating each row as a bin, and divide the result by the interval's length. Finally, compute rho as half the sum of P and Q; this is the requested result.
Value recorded 13.5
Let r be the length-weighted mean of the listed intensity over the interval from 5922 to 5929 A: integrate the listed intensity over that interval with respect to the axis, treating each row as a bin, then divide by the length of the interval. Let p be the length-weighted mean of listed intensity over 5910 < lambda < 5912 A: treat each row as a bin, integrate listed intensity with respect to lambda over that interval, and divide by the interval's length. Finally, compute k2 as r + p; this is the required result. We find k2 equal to 27.3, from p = 14.0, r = 13.3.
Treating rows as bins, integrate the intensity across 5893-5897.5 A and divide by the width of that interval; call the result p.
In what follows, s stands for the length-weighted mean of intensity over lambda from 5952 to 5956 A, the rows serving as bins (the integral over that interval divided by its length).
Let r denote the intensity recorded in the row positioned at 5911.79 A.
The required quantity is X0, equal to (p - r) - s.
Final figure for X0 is -16.6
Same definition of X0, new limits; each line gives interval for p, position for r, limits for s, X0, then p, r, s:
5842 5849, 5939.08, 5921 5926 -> -13.8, 13.5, 13.8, 13.5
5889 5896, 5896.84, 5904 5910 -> -13.1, 10.4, 10.14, 13.3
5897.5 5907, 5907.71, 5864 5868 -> -14.4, 12.8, 13.97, 13.2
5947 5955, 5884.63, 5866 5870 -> -13.6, 13.3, 13.64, 13.3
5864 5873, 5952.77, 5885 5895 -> -11.1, 13.5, 13.34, 11.3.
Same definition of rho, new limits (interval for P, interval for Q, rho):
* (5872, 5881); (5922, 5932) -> 13.4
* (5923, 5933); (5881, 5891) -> 12.7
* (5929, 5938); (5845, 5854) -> 13.4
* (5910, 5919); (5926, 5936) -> 13.5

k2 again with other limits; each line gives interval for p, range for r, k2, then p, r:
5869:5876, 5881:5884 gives 27.5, 13.8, 13.7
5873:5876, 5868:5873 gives 27.5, 13.8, 13.7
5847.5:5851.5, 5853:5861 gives 25.7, 13.2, 12.5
